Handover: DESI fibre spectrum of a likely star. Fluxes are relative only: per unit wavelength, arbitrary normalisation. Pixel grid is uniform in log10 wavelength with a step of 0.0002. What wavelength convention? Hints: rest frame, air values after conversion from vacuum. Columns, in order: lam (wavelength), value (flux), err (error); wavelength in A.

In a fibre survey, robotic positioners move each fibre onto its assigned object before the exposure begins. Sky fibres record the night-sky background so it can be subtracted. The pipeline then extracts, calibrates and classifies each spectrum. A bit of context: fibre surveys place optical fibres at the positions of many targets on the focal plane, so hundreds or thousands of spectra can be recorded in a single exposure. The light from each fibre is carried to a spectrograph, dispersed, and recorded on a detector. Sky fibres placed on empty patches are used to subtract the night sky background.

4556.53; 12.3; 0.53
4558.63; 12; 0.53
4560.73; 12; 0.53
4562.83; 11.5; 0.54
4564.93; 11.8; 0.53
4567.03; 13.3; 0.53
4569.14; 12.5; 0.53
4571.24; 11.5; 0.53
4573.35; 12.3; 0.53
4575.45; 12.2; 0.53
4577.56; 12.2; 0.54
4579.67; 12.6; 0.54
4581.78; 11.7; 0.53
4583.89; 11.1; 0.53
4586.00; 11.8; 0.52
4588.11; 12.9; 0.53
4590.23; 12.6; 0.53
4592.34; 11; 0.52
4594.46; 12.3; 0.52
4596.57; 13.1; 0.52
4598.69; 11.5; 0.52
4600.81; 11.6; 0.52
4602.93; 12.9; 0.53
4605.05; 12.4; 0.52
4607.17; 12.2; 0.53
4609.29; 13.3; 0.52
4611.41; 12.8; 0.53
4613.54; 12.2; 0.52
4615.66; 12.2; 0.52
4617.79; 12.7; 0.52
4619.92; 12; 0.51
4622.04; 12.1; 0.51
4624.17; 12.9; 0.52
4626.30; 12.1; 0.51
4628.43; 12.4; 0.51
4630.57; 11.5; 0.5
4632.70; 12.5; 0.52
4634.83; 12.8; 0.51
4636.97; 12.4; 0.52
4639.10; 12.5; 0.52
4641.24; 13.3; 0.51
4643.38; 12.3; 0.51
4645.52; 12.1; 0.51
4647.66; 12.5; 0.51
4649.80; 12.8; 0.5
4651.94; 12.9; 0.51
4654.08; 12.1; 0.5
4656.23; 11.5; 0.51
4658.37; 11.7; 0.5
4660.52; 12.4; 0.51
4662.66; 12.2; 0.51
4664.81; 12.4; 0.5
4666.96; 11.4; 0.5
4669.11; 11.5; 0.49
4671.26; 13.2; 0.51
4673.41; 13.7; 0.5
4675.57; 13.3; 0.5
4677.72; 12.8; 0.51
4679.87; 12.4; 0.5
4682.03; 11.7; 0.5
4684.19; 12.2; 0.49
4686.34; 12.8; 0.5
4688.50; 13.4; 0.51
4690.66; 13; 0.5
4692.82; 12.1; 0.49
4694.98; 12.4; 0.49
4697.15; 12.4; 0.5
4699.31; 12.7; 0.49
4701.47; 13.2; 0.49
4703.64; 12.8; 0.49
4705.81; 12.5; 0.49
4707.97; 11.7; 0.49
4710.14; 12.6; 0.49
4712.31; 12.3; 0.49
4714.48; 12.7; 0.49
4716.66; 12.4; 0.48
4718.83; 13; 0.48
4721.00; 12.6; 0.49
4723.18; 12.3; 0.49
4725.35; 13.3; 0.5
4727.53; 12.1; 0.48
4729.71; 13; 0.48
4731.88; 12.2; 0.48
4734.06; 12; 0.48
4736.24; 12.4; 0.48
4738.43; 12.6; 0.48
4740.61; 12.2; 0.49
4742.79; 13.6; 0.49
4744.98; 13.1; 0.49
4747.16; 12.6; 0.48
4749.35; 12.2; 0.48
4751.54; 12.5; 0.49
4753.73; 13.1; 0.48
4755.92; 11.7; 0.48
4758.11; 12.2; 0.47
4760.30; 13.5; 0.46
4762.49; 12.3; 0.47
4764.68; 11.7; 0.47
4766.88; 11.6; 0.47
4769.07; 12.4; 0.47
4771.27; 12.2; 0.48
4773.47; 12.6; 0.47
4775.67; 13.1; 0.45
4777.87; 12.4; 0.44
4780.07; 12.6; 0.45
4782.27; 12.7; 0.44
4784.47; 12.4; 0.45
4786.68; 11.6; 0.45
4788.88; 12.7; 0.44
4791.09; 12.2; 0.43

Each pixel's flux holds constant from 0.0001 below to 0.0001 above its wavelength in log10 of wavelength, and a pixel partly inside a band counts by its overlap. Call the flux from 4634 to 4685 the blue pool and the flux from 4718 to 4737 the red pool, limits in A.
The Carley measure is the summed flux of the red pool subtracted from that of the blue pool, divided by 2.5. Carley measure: 74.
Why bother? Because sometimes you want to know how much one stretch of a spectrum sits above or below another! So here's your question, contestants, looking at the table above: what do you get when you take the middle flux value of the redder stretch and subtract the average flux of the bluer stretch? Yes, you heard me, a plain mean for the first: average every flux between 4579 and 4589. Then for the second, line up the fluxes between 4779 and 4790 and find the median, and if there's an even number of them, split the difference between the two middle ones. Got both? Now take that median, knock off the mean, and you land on 0.6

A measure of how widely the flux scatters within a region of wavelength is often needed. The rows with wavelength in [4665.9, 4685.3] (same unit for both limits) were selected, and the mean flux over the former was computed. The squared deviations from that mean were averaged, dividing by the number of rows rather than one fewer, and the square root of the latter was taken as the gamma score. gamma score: 0.79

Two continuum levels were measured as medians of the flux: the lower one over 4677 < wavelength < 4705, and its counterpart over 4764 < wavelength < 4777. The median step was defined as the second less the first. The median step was -0.4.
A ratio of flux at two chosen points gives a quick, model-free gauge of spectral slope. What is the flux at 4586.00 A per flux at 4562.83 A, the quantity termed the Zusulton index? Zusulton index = 1.03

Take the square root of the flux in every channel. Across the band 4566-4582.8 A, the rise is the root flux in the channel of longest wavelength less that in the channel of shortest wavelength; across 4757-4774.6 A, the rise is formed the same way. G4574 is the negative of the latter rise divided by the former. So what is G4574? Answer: 0.3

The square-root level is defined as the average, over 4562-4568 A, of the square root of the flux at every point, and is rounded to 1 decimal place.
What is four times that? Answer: 14.0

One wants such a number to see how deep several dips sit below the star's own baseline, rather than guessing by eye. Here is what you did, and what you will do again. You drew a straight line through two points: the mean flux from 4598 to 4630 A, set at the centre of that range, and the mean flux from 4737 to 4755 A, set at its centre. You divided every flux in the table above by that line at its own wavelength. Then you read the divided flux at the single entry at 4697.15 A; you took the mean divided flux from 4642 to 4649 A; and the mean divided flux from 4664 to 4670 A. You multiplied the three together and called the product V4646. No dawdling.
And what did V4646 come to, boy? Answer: 0.92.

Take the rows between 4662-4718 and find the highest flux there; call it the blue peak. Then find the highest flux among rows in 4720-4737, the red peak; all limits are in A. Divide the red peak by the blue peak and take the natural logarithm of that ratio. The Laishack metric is -0.030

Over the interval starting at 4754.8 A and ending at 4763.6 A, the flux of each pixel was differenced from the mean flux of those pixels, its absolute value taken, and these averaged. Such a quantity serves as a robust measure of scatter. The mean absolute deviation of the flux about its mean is 0.54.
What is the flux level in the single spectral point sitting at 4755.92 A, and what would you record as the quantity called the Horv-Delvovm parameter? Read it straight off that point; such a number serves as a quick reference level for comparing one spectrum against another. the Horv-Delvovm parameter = 11.7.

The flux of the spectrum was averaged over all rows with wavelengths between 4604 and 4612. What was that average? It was 12.68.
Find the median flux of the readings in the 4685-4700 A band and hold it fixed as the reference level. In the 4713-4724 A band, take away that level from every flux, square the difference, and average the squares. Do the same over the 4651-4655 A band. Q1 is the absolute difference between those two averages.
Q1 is 0.13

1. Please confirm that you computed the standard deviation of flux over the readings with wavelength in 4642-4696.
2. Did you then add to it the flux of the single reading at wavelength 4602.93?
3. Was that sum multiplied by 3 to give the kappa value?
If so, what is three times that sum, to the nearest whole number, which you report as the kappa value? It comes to 41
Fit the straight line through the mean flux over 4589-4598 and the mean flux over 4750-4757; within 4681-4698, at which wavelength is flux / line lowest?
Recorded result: 4682.03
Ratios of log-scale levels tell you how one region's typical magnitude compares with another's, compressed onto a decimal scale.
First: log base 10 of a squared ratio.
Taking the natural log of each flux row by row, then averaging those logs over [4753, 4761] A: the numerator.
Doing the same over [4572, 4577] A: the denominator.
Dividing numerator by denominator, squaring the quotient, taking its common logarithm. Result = 0.010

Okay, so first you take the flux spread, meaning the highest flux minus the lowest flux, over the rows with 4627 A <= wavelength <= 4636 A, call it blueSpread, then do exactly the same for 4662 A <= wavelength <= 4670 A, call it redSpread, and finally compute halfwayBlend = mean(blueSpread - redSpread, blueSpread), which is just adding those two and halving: 0.80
